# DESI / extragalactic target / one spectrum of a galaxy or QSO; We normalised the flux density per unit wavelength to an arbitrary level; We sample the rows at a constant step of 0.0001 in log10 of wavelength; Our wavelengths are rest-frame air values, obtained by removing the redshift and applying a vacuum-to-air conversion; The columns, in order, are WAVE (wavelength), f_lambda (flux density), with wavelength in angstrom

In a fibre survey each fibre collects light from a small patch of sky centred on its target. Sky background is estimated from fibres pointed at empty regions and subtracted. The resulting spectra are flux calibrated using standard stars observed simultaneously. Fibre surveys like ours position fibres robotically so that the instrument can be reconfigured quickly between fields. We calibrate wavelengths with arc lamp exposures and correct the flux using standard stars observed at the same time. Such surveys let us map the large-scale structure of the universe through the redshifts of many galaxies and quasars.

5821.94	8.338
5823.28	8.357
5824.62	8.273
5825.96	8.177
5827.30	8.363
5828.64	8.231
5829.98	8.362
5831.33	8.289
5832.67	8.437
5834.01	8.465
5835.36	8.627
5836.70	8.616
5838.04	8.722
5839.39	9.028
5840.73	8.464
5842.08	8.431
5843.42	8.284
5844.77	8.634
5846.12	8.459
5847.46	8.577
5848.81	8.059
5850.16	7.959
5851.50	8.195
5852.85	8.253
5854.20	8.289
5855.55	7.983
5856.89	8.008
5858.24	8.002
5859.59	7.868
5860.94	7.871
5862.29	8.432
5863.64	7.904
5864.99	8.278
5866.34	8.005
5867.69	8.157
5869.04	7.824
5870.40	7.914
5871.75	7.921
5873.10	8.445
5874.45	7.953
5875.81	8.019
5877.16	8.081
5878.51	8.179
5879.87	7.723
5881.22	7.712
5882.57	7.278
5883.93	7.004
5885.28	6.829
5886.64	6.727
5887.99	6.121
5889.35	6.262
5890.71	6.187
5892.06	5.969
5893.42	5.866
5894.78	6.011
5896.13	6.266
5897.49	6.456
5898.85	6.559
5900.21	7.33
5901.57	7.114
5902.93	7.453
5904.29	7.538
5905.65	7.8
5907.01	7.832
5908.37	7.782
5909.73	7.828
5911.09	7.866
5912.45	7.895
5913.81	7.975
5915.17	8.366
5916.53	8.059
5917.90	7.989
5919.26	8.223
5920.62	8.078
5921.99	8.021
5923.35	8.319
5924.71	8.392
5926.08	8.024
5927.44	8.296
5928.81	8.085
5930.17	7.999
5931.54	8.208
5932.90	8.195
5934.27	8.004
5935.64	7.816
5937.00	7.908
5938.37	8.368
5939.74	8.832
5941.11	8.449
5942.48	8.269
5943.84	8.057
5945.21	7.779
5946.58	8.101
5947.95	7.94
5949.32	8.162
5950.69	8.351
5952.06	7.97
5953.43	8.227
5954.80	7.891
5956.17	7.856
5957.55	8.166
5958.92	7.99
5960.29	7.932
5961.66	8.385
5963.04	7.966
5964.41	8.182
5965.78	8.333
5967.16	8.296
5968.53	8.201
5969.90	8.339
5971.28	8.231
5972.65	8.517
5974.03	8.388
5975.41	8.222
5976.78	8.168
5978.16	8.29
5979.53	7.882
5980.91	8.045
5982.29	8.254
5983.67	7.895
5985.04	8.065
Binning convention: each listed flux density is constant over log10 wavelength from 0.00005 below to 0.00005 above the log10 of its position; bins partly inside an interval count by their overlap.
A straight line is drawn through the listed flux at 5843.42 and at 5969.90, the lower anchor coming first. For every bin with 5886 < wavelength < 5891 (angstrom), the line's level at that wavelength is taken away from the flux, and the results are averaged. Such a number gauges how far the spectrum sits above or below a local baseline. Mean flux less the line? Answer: -2.0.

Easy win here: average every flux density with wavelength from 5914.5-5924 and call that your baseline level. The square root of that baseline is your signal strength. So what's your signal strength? 2.85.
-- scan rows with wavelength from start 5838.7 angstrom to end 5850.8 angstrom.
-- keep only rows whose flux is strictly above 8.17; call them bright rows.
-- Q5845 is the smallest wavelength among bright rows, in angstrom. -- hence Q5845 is 5839.39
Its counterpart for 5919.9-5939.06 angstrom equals 5923.35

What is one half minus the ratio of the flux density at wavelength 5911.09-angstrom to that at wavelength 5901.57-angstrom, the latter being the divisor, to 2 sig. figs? -0.61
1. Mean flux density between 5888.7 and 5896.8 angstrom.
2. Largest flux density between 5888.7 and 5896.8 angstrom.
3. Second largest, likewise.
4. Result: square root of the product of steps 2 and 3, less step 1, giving 0.17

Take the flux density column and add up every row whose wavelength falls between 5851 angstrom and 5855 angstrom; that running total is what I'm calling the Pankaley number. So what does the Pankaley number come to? 24.7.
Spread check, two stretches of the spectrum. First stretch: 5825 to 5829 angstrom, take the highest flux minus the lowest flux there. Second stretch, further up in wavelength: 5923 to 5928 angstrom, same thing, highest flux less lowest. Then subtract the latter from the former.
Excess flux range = -0.18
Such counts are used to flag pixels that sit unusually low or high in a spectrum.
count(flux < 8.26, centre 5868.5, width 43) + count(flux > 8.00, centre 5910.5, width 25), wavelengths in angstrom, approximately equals 32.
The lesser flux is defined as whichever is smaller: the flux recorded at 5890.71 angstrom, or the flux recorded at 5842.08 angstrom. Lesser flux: 6.2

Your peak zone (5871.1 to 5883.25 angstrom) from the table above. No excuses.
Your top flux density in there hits 8.445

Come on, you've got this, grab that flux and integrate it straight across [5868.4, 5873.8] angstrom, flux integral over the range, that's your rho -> 43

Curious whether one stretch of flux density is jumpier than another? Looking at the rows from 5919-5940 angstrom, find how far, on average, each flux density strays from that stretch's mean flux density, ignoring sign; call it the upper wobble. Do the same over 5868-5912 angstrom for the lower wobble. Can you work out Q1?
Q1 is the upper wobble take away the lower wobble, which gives -0.5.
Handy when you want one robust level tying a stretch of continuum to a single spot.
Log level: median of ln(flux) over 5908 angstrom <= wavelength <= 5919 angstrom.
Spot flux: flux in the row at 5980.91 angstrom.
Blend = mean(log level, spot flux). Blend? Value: 5.06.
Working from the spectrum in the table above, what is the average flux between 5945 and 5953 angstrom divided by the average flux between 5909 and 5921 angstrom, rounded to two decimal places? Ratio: 1.00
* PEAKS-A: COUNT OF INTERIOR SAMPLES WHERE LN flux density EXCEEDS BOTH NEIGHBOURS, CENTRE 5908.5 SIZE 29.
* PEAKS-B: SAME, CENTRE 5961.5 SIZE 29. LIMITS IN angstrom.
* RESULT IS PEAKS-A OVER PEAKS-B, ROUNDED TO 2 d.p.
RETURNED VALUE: 0.57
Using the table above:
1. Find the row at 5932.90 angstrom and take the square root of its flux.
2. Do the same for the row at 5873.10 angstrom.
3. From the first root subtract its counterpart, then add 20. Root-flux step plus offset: 20.0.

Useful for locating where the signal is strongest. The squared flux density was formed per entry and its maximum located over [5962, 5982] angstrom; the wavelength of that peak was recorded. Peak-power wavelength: 5972.65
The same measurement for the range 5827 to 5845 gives 5839.39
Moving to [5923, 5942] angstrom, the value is 5939.74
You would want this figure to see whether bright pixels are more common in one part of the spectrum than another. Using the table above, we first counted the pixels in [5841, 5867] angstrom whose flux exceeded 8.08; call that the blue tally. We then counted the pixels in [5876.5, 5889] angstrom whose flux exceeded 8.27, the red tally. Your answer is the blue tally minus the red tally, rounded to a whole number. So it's 10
